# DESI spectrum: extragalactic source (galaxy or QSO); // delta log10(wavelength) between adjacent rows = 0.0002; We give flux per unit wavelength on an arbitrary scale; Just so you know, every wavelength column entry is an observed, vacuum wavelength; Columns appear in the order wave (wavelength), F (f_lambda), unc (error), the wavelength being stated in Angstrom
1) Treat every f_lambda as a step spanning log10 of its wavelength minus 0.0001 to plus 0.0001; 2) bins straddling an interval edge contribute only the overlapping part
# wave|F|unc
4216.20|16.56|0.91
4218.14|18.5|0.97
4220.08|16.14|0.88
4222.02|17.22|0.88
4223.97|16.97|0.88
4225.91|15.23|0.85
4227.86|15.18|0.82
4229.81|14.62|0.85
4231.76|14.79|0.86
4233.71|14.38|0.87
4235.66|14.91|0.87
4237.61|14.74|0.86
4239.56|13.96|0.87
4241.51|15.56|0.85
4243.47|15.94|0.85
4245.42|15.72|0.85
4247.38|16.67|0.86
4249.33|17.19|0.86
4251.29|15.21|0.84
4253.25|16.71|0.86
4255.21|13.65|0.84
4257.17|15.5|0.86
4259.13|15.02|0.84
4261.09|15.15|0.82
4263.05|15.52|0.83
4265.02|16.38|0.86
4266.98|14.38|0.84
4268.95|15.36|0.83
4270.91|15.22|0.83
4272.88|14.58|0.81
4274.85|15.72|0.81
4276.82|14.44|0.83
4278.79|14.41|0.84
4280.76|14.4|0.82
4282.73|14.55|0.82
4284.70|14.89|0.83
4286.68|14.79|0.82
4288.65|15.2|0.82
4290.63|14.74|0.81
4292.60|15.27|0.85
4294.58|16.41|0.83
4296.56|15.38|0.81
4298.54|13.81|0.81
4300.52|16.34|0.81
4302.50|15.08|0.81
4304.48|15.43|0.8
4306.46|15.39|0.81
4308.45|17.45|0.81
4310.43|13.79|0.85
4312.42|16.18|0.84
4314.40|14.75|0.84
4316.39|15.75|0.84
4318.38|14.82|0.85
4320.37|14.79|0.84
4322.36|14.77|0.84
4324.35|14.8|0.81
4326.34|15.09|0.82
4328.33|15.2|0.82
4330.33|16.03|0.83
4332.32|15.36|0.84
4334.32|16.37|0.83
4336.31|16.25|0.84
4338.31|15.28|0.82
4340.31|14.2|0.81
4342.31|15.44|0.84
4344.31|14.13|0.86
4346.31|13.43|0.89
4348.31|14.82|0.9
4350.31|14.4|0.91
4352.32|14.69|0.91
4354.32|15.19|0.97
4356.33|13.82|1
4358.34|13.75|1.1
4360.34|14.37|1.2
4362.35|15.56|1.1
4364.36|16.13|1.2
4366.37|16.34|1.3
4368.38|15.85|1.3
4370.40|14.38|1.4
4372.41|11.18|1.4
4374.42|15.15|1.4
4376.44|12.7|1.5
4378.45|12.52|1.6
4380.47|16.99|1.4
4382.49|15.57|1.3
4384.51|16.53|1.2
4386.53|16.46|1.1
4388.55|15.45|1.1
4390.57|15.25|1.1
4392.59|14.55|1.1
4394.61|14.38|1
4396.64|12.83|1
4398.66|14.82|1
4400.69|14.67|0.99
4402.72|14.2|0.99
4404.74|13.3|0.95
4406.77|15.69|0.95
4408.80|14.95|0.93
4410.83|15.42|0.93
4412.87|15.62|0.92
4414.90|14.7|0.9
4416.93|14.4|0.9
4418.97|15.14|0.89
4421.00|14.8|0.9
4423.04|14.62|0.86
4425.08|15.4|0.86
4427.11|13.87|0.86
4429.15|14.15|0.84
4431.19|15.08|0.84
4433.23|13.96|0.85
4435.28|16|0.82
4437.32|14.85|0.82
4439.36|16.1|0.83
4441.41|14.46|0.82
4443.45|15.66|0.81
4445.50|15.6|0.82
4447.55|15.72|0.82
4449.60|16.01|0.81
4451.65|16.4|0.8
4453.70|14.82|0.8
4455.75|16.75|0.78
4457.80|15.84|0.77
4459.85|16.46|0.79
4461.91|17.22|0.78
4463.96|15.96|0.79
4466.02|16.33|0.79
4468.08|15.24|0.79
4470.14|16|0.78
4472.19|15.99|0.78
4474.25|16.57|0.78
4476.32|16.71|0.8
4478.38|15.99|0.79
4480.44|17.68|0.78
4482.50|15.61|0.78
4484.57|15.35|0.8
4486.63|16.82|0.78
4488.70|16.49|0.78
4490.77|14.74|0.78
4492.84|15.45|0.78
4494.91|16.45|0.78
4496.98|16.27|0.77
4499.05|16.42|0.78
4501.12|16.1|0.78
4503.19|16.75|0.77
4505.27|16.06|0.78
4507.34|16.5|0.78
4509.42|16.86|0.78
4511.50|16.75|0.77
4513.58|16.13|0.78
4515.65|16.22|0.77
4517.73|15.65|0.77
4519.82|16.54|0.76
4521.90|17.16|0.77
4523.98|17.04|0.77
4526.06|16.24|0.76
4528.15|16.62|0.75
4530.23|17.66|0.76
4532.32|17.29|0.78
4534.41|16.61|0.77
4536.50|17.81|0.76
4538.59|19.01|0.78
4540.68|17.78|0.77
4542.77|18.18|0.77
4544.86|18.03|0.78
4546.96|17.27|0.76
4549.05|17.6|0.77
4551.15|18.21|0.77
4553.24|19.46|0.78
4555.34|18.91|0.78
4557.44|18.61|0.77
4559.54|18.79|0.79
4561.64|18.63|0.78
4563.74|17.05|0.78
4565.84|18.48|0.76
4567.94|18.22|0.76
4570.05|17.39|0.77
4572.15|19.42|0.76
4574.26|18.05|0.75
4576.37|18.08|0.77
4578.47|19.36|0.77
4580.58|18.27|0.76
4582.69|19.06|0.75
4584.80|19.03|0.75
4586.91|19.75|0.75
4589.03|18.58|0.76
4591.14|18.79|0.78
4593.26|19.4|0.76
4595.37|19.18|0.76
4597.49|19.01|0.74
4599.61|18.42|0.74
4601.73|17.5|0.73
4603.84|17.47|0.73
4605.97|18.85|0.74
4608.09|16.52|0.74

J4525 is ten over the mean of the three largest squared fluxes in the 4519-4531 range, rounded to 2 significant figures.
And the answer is 0.033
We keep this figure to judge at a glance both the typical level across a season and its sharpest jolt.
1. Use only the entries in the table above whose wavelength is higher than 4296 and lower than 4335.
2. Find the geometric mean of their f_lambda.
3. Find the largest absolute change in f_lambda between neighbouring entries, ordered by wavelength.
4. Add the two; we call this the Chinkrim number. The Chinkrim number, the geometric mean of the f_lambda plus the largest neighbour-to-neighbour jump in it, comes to 19.0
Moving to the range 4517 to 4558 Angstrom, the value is 18.8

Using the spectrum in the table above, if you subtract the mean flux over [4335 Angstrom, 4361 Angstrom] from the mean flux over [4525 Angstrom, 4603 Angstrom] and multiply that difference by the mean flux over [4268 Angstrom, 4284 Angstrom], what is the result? 54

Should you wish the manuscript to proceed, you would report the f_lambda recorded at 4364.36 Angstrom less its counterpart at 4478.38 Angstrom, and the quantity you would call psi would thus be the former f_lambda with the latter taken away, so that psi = 0.1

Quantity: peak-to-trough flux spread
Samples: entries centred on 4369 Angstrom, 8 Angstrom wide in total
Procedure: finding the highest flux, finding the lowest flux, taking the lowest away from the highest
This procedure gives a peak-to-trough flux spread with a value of 5.2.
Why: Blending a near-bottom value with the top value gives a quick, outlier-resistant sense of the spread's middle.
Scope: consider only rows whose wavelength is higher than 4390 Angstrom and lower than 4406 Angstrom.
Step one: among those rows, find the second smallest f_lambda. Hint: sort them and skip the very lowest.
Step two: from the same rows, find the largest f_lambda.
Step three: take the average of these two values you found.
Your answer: 14.3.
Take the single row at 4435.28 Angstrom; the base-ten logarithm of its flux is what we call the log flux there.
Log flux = 1.20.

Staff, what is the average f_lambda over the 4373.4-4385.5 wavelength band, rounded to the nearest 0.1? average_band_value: 14.9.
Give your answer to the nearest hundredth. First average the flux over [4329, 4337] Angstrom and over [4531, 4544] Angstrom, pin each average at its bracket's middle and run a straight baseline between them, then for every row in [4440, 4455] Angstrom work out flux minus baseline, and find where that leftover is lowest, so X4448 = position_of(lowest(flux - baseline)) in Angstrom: 4441.41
